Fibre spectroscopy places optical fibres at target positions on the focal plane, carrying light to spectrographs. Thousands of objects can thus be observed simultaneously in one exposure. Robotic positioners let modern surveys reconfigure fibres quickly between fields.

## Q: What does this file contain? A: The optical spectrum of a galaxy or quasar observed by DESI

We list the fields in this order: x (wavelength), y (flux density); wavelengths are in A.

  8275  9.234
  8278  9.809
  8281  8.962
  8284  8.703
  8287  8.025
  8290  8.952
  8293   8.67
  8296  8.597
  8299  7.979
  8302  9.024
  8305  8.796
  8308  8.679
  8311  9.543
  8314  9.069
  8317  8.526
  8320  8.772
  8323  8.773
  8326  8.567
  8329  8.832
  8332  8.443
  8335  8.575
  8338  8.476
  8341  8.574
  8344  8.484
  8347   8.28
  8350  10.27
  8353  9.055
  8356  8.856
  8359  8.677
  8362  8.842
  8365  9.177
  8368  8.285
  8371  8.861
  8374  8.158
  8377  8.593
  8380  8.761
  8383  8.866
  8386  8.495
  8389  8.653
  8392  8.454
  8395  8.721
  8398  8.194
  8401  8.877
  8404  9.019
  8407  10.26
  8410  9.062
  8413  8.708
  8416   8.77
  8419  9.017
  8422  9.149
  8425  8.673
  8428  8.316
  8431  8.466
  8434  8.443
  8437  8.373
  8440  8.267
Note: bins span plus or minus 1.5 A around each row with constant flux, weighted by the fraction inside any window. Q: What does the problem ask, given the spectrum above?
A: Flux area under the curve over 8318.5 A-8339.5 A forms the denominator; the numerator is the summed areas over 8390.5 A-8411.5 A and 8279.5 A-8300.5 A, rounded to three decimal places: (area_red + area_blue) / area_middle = 2.026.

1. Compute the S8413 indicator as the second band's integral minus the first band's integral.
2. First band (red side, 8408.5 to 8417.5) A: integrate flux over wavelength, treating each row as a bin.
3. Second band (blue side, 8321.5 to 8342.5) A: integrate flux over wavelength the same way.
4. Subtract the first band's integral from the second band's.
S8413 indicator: 101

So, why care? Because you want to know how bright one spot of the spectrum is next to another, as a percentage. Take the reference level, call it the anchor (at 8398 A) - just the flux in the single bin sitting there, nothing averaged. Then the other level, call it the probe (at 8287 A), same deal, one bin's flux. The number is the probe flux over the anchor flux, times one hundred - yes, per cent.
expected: 98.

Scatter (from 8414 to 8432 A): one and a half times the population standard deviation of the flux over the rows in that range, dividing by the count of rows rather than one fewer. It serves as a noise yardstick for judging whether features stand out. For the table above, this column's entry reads 0.4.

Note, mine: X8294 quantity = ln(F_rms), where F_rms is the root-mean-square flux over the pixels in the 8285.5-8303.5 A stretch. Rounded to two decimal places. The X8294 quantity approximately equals 2.15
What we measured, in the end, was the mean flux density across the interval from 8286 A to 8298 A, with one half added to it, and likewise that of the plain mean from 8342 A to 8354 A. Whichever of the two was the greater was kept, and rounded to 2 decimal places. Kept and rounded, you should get 9.06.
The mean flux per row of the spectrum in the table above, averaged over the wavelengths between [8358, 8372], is 8.77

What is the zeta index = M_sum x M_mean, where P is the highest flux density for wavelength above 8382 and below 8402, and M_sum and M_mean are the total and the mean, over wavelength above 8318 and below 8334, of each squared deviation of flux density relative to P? 0.02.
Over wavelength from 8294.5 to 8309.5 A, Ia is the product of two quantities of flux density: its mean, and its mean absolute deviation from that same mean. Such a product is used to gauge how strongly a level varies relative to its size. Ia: 2.3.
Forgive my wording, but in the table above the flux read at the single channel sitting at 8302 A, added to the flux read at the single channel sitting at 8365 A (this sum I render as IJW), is 18.2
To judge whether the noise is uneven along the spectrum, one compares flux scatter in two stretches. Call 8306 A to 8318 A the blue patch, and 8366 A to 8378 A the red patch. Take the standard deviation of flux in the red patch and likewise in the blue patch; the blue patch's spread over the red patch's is 1.4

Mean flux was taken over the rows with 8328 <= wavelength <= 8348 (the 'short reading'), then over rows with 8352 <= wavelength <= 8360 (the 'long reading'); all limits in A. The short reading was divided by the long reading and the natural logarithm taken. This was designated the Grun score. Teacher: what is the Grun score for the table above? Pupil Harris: -0.039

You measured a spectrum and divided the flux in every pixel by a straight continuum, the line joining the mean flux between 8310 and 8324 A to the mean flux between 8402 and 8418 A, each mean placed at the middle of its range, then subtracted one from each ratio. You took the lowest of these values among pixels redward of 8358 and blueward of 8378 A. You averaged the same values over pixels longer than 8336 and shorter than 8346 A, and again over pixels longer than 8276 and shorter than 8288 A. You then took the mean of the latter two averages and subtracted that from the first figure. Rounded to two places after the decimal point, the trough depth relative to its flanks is -0.08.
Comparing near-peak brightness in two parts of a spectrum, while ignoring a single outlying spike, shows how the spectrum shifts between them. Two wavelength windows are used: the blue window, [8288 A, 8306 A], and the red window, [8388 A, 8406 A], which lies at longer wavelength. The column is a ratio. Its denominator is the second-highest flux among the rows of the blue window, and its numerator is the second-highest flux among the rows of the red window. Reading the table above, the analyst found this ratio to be 0.99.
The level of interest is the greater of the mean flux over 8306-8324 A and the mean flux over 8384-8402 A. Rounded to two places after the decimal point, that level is 8.89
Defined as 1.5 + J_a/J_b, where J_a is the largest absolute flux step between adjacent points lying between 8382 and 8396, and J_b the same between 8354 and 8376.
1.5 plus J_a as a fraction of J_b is 1.92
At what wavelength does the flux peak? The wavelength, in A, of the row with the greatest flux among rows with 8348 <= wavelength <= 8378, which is 8350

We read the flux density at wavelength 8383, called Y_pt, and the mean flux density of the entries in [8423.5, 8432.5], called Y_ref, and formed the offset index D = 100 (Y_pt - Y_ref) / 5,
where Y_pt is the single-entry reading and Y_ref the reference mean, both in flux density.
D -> 8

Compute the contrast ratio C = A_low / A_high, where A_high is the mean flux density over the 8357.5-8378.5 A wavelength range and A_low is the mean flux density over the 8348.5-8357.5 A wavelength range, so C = 1.09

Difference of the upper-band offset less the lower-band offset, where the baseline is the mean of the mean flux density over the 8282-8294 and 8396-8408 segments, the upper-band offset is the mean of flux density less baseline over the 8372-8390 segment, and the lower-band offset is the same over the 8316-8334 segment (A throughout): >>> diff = -0.06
